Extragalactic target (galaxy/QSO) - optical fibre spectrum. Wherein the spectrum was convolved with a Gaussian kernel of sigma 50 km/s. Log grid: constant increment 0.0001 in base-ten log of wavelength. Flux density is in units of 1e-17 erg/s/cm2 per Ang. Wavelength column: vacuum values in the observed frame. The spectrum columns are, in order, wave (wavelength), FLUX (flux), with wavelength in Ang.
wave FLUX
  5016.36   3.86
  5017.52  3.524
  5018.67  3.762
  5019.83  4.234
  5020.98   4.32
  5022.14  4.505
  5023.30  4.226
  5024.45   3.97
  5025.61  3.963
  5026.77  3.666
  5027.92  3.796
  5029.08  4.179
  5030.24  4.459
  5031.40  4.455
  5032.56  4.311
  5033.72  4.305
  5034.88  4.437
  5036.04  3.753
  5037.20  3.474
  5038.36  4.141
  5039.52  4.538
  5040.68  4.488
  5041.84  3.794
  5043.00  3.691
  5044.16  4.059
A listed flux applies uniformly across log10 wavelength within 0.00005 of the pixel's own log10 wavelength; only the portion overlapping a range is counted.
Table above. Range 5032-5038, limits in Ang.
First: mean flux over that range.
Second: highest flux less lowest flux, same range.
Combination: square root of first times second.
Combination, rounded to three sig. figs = 1.98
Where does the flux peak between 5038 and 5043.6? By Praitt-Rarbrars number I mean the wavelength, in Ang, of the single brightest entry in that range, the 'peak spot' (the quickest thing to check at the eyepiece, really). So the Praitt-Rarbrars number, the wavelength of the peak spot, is 5039.52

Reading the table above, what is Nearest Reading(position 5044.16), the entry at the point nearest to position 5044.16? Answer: 4.059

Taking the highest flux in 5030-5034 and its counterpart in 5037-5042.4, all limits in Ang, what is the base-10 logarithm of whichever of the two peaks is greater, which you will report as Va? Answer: 0.657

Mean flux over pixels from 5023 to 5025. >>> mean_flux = 4.10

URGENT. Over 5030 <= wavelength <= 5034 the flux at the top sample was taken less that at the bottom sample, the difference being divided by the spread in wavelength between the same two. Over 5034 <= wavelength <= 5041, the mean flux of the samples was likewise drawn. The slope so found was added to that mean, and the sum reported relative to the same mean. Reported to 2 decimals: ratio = 0.99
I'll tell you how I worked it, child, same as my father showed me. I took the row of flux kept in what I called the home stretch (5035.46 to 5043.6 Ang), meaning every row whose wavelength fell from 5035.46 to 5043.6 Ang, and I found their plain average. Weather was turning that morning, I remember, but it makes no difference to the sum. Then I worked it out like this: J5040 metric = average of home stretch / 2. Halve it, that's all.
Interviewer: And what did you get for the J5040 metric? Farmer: 1.99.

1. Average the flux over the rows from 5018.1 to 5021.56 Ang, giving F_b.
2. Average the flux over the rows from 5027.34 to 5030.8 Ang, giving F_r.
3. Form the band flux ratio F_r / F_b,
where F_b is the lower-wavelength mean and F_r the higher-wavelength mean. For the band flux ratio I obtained 1.01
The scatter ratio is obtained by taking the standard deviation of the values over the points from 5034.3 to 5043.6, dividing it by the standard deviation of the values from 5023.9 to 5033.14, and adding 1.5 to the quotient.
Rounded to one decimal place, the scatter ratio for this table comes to 2.9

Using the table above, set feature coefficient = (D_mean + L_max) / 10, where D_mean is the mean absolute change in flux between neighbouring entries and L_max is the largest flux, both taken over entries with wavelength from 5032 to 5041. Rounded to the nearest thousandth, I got 0.485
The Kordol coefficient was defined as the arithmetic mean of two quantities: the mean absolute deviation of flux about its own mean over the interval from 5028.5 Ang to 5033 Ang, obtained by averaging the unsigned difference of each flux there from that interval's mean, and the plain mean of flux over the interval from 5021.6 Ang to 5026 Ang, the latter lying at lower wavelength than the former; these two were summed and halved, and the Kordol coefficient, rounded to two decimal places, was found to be 2.14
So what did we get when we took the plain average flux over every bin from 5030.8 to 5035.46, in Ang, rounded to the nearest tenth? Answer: 4.4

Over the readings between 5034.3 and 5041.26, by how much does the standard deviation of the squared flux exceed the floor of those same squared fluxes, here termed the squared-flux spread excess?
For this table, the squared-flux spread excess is -9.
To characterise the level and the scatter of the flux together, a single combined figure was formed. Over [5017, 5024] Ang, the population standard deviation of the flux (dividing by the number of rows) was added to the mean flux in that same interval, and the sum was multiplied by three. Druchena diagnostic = 13.3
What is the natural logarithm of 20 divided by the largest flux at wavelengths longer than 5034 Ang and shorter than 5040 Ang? 1.48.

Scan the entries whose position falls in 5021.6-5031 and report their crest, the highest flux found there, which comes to 4.505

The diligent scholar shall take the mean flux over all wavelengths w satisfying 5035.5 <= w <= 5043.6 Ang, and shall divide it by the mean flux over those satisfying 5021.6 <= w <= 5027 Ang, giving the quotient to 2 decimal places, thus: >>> 0.98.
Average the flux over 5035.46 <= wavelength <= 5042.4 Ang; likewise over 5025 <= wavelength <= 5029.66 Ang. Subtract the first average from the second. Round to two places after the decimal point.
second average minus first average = -0.13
